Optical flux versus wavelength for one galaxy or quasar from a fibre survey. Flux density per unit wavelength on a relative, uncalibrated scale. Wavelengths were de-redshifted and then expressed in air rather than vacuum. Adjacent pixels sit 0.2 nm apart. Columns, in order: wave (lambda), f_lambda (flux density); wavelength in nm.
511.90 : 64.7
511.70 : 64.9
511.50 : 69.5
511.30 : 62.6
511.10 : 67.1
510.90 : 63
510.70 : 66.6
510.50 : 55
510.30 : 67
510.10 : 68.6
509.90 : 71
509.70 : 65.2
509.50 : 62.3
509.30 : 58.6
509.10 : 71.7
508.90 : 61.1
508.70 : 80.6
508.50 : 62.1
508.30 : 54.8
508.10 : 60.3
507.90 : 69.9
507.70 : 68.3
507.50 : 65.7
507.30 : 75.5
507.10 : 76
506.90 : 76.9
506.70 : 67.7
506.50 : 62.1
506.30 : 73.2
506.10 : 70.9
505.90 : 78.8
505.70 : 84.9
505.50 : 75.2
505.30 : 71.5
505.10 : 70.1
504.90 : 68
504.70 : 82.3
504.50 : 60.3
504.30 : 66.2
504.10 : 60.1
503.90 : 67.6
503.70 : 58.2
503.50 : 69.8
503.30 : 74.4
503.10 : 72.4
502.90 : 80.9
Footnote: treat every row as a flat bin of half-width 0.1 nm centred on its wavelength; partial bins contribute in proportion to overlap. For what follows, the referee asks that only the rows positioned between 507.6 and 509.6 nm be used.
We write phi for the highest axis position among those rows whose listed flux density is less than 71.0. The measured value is 509.50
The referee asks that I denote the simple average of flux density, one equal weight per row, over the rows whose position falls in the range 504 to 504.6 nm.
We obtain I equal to 62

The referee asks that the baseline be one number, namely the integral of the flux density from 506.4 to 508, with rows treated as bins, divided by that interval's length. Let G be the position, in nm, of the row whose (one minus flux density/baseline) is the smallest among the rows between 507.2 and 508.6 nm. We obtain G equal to 507.30 nm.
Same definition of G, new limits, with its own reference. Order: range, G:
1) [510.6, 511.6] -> 511.50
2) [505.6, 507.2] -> 505.70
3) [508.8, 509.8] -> 509.10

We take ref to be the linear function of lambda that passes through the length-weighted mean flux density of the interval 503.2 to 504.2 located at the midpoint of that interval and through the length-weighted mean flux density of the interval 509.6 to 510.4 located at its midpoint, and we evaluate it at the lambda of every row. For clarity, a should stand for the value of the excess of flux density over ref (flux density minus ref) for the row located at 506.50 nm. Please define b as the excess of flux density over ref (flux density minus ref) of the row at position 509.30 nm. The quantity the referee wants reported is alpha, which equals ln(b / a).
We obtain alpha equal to 0.6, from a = -5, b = -9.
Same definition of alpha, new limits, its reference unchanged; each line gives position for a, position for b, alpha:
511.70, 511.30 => 0.5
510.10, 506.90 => 2.8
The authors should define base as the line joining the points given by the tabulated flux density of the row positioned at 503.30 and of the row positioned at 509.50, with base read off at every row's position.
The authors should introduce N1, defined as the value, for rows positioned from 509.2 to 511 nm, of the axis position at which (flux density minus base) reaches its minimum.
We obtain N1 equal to 510.50 nm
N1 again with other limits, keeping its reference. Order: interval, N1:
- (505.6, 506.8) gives 506.50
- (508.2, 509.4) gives 508.30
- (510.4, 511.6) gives 510.50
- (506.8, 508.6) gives 508.30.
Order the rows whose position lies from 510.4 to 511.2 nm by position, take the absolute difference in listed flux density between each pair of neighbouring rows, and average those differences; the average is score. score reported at 6.4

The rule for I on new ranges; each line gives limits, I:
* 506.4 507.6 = 71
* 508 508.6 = 59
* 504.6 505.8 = 75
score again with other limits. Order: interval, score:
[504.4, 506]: 8.5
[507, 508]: 3.6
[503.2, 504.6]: 7.5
